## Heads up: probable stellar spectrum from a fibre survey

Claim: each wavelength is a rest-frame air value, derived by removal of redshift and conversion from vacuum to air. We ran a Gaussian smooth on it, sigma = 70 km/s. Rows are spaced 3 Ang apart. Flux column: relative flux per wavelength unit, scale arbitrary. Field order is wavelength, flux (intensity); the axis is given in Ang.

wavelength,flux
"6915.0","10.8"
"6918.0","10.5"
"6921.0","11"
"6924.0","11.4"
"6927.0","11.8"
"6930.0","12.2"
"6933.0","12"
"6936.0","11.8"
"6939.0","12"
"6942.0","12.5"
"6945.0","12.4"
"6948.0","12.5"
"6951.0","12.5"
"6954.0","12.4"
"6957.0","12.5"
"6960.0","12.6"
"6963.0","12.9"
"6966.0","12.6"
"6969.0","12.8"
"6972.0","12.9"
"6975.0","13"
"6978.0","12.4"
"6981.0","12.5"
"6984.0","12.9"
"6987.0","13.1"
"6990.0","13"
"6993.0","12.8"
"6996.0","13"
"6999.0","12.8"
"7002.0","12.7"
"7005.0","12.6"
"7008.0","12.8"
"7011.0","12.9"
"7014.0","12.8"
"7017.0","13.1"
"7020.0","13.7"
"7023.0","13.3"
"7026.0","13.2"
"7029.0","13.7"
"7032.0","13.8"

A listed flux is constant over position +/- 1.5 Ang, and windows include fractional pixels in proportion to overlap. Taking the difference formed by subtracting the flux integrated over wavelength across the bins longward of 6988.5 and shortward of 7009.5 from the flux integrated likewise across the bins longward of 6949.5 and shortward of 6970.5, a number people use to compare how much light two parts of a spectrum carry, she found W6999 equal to -4.2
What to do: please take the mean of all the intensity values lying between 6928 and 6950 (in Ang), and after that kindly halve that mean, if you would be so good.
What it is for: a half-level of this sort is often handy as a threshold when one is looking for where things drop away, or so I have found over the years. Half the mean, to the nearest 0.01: 6.10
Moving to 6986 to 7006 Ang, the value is 6.43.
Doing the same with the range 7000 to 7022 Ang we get 6.47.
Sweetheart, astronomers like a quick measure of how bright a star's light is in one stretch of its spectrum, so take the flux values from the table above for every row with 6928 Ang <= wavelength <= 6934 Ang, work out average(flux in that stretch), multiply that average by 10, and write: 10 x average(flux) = 121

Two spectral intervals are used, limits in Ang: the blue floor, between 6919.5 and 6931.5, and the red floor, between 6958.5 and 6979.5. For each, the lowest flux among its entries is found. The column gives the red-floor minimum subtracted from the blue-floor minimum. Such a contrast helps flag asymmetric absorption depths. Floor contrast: -1.40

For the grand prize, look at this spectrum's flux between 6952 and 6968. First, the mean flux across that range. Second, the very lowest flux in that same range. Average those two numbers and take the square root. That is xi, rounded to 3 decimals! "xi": 3.536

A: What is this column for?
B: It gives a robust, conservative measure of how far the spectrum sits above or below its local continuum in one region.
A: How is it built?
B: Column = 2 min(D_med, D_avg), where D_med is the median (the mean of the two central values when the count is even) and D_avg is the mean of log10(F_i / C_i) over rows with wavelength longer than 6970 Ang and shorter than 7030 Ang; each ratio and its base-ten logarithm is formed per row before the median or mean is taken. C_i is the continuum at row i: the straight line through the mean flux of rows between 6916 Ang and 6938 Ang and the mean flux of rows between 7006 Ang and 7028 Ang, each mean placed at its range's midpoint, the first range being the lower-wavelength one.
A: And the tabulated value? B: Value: 0.00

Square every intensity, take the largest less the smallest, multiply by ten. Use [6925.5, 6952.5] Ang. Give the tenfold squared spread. 170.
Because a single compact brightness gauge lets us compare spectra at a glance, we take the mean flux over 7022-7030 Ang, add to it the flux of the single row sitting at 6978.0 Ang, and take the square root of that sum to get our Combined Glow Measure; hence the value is 5.08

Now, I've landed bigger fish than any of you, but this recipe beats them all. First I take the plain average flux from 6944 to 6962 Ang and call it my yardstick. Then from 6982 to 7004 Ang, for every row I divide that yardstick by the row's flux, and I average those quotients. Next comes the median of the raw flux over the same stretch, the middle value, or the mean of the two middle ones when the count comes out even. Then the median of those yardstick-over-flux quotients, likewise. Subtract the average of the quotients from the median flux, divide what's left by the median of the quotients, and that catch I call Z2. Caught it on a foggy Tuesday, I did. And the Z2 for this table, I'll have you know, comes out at 12.3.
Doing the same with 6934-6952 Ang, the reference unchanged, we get 11.4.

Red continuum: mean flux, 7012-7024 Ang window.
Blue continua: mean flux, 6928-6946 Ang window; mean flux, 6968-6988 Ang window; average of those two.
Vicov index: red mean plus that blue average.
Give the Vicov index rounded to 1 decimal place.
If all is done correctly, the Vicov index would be 25.7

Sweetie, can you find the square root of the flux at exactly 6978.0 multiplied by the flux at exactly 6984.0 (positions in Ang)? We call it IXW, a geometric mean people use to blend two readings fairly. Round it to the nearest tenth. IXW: 12.6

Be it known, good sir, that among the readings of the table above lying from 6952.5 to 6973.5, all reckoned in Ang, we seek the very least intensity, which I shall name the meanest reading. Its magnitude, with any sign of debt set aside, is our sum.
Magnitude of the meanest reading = 12.40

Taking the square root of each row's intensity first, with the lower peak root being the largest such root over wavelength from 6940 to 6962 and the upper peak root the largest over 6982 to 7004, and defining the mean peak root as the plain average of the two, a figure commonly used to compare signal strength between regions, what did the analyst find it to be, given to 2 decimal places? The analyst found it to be 3.58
